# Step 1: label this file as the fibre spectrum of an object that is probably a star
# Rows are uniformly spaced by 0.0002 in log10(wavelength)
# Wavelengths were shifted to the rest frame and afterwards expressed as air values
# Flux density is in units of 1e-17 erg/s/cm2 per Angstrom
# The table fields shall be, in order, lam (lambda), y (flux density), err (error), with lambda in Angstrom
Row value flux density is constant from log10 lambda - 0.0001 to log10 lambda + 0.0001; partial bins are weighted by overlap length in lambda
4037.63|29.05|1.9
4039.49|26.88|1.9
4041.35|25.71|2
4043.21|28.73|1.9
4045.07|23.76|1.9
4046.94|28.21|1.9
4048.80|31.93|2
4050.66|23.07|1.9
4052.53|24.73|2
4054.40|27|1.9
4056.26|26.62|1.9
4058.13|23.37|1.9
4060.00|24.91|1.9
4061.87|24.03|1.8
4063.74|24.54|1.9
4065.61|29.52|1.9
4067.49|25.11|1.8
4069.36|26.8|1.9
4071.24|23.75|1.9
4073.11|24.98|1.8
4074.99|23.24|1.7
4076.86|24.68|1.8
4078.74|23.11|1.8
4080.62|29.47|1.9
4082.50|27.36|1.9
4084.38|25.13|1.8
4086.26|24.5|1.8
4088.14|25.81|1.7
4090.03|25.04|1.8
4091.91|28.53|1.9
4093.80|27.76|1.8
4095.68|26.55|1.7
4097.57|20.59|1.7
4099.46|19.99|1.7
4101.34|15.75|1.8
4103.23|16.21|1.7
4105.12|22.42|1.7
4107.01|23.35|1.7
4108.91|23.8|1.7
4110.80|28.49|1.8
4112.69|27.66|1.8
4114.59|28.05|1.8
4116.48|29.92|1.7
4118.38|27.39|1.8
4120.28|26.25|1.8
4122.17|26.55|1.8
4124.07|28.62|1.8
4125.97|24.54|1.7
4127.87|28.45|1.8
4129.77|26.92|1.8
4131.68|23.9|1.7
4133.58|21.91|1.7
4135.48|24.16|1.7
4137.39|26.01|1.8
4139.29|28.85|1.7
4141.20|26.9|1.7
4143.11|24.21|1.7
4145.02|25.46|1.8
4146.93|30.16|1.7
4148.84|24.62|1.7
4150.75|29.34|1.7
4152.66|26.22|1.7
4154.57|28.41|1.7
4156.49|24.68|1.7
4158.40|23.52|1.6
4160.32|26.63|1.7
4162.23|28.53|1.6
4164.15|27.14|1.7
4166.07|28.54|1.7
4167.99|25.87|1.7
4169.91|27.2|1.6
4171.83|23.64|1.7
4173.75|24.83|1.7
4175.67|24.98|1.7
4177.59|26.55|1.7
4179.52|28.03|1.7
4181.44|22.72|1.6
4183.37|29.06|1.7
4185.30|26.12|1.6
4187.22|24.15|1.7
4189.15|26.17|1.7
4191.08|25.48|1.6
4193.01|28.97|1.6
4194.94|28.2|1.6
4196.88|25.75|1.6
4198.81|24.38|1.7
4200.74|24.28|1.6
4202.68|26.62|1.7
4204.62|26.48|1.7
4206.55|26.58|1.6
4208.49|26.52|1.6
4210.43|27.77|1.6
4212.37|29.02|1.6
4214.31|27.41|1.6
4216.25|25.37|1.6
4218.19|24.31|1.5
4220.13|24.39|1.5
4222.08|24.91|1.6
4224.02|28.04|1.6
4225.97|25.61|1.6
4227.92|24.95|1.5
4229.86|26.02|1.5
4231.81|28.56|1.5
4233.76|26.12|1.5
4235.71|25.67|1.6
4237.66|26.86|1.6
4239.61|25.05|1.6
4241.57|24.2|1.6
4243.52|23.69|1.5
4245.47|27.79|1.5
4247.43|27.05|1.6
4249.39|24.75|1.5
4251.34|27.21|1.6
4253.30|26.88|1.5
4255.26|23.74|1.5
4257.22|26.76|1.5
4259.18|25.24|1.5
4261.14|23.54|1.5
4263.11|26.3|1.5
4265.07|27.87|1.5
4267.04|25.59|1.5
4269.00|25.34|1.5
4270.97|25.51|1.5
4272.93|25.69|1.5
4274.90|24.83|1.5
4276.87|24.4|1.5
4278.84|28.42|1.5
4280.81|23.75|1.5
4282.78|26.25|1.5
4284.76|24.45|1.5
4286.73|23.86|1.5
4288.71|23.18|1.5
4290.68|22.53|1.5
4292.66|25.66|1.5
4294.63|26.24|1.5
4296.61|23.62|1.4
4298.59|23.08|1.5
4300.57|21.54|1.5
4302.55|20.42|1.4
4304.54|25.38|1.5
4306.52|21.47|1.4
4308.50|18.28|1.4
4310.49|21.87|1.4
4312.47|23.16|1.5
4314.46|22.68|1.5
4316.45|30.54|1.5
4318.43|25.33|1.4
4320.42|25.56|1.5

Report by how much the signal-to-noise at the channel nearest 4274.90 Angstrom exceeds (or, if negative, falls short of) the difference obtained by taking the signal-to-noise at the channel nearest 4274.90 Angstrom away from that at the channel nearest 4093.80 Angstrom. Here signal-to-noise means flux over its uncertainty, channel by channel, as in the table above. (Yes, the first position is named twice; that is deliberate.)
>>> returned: 17.7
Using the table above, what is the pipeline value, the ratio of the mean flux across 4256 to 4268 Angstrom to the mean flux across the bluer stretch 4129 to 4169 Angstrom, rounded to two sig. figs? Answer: 0.98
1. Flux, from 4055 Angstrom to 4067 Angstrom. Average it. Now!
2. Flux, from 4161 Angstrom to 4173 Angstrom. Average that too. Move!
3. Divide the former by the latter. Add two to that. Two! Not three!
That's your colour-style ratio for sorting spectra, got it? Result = 2.95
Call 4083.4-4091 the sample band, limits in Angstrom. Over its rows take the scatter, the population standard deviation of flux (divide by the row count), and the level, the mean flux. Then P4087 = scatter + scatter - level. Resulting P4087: -24.2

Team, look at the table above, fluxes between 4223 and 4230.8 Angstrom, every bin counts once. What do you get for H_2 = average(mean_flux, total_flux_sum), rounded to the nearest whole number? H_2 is 65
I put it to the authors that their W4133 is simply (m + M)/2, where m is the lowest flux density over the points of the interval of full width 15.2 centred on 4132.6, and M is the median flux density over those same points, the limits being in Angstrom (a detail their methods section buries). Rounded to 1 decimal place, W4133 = 23.6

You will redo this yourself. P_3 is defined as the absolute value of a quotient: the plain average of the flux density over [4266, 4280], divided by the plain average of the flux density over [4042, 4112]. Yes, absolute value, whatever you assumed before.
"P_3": 1.03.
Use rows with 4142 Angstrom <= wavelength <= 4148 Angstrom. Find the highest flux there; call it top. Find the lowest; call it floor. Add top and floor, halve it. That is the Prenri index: 27.2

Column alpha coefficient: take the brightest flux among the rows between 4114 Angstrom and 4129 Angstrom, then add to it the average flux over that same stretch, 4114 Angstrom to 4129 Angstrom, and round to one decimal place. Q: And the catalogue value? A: 57.4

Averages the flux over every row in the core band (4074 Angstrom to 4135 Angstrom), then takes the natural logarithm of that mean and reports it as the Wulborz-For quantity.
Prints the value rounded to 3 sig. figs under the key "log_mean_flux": 3.22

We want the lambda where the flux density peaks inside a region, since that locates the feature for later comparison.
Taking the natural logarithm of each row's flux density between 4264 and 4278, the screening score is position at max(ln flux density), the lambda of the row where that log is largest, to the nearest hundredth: 4265.07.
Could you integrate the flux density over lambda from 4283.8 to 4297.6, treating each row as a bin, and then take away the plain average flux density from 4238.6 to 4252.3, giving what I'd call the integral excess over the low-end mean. 309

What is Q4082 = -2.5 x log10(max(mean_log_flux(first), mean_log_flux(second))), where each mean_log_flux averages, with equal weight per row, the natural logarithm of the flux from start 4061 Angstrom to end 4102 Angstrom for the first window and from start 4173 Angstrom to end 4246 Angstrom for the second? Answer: -1.283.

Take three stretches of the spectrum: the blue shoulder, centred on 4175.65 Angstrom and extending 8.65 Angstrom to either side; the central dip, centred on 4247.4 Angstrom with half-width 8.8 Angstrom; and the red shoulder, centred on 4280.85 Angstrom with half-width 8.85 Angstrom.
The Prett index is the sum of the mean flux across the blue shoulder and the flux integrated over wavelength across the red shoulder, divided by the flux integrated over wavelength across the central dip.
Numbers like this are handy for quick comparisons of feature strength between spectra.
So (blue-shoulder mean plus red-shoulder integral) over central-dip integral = 1.04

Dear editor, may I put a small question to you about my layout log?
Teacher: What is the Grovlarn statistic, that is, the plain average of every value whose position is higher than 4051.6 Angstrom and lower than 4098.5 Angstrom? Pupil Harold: 25.5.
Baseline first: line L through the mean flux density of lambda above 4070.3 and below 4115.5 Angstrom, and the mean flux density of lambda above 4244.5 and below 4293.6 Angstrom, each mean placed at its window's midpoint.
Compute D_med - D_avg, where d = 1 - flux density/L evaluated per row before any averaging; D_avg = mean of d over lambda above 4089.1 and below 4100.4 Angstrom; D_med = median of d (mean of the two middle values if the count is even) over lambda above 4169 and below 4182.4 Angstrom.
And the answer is 0.01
